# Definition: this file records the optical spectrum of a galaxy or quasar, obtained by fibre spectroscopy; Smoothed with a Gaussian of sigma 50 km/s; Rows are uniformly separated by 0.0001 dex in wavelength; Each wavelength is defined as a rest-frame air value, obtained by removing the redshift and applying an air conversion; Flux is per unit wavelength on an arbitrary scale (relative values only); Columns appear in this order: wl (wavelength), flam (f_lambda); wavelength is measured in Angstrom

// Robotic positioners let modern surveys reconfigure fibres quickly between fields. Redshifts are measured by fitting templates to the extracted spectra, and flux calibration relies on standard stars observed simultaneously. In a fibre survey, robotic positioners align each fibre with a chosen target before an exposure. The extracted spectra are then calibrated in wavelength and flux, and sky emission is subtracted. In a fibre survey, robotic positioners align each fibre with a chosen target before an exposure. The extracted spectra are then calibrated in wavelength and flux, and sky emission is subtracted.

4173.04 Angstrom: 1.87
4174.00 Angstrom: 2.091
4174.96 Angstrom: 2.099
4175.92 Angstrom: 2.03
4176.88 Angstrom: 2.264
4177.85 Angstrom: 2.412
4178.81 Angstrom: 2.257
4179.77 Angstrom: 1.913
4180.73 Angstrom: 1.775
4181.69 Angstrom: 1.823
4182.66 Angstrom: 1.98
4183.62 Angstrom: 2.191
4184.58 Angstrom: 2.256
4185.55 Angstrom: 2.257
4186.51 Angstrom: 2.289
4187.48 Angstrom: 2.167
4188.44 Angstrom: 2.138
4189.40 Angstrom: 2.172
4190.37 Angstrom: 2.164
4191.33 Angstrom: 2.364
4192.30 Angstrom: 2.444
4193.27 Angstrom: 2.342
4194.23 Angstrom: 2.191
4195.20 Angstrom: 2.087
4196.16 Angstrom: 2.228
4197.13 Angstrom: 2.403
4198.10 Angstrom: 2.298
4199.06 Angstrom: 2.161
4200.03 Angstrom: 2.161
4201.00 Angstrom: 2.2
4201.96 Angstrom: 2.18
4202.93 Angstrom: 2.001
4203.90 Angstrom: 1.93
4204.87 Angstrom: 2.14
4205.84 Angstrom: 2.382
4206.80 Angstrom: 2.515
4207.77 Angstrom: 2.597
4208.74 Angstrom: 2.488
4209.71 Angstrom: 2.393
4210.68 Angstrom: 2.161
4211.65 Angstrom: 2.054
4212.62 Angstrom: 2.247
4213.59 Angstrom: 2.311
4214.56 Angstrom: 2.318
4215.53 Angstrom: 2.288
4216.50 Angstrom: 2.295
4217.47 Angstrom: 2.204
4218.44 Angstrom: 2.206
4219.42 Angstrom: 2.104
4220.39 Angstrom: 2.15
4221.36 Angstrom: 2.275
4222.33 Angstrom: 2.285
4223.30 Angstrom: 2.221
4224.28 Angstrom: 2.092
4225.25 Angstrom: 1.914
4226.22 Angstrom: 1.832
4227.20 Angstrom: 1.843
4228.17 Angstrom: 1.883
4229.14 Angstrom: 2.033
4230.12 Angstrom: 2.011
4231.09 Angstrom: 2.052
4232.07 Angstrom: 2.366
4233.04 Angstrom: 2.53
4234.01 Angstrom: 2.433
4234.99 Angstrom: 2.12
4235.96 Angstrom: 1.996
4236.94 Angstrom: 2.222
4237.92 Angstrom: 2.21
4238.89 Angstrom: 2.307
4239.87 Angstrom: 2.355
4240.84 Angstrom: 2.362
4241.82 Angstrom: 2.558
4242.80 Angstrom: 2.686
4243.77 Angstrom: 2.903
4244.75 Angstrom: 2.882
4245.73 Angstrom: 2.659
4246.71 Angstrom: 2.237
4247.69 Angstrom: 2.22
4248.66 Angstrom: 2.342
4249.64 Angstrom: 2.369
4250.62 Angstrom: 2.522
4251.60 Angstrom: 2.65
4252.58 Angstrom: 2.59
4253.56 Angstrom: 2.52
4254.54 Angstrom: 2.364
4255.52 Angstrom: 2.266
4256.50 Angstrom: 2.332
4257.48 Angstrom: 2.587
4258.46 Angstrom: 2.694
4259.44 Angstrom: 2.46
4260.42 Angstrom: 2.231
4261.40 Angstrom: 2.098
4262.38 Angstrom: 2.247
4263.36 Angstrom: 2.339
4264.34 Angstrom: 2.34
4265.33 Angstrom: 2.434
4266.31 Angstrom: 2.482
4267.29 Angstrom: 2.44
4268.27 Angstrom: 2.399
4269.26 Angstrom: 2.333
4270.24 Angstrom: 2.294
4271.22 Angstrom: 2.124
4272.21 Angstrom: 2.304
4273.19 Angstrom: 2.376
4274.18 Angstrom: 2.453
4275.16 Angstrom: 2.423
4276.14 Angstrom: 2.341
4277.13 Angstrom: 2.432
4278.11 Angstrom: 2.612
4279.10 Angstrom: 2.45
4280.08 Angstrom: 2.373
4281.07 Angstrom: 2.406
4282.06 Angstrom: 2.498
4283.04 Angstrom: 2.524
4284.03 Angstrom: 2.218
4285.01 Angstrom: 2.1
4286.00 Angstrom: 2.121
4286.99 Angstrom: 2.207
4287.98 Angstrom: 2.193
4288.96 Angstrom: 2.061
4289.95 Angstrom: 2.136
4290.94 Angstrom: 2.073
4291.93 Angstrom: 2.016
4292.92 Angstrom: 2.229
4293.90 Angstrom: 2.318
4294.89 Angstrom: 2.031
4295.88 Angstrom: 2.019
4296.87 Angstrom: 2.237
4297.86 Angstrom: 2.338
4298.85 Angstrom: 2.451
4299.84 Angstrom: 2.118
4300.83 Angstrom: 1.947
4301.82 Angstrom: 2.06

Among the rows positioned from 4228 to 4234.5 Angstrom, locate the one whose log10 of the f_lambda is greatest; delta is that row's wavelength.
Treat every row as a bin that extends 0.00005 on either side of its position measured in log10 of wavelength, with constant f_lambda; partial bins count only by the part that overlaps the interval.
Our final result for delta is 4233.04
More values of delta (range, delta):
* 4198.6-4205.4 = 4201.00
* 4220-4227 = 4222.33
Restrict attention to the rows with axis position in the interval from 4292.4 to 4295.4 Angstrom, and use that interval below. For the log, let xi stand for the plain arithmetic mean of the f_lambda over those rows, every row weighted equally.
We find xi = 2.19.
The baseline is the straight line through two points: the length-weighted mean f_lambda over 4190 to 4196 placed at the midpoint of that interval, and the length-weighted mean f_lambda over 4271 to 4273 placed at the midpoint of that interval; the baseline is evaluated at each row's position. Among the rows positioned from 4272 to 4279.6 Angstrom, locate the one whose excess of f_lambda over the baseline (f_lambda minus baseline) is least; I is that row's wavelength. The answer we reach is 4272.21 Angstrom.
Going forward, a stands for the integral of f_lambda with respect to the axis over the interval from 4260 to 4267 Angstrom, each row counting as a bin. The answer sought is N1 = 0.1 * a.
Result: 1.62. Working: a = 16.2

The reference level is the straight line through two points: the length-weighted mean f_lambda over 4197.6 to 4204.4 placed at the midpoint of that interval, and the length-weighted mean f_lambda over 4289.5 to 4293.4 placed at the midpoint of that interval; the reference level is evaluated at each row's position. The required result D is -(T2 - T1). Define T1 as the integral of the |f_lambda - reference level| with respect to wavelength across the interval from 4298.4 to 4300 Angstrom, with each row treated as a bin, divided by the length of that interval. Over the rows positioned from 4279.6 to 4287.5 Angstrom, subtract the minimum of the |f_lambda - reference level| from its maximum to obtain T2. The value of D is -0.20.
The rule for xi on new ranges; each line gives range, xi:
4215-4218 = 2.26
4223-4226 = 2.08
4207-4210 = 2.49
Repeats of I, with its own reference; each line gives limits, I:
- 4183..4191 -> 4188.44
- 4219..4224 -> 4219.42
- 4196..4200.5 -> 4199.06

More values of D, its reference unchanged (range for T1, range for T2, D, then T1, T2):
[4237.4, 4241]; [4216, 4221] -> 0.04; 0.18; 0.14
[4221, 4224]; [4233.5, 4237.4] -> -0.18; 0.13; 0.30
